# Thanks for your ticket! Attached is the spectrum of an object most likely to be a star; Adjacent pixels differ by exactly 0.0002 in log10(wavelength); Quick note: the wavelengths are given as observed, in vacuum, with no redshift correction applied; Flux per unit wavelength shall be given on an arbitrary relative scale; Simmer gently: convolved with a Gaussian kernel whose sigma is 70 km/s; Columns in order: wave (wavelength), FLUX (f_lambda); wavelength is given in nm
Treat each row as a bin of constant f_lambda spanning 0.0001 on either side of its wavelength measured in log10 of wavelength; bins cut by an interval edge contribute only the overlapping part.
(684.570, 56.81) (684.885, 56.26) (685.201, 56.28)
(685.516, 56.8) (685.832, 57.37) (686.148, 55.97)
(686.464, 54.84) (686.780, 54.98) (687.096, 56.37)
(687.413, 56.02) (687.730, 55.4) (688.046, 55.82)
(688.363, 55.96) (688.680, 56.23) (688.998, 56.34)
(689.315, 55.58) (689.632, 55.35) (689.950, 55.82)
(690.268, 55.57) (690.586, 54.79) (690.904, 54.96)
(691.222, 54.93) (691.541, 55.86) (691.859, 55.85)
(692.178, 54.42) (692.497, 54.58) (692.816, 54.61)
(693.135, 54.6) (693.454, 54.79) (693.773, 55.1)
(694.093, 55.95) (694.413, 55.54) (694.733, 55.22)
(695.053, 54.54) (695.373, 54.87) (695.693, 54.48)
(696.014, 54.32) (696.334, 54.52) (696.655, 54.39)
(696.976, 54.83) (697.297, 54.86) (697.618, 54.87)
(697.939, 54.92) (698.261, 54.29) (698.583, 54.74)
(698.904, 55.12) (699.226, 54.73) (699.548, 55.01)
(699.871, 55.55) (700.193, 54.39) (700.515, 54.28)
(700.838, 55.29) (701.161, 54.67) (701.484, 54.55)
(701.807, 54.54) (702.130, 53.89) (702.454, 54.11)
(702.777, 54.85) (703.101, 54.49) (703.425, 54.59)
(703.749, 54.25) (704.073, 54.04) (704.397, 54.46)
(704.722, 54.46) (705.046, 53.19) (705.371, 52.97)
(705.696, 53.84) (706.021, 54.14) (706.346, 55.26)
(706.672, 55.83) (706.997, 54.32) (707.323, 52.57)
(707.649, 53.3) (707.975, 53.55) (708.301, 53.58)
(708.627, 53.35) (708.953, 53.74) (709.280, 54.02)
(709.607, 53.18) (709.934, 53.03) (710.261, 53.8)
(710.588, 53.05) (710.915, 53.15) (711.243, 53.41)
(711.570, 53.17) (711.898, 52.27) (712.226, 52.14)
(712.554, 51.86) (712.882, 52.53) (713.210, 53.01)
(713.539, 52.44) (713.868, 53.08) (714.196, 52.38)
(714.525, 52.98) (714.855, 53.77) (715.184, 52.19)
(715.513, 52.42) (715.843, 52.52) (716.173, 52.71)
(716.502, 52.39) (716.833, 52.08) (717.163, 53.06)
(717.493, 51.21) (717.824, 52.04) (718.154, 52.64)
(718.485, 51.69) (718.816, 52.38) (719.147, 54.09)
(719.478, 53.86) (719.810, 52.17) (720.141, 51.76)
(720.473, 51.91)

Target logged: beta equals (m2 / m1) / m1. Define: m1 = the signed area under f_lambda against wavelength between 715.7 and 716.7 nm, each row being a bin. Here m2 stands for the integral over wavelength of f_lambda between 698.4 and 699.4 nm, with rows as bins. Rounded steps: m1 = 52.5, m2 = 54.9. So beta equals 0.020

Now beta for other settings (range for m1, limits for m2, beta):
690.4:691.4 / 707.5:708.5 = 0.018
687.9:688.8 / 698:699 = 0.022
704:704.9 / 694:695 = 0.023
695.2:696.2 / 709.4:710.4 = 0.018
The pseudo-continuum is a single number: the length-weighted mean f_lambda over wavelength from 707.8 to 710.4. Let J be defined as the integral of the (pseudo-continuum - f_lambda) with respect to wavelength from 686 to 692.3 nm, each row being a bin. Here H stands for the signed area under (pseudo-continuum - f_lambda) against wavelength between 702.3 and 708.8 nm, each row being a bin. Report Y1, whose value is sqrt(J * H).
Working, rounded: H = -3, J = -13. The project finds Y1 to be 7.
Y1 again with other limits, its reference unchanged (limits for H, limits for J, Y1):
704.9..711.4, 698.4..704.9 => 3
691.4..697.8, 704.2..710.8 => 4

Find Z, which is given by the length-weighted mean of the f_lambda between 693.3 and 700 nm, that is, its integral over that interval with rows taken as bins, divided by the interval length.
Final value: 54.9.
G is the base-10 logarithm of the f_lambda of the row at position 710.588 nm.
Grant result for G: 1.725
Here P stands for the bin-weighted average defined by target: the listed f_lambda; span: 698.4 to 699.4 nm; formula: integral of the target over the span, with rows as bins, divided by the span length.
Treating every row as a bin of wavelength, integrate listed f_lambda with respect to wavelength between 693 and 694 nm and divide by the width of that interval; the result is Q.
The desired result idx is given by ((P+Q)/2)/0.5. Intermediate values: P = 54.9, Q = 54.9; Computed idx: 110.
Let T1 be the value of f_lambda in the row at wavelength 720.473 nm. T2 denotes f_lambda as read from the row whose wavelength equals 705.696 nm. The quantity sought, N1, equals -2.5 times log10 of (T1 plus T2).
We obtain -5.06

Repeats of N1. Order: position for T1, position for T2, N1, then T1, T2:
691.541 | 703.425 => -5.11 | 55.86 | 54.59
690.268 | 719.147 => -5.10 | 55.57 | 54.09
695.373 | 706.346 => -5.10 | 54.87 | 55.26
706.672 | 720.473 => -5.08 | 55.83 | 51.91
